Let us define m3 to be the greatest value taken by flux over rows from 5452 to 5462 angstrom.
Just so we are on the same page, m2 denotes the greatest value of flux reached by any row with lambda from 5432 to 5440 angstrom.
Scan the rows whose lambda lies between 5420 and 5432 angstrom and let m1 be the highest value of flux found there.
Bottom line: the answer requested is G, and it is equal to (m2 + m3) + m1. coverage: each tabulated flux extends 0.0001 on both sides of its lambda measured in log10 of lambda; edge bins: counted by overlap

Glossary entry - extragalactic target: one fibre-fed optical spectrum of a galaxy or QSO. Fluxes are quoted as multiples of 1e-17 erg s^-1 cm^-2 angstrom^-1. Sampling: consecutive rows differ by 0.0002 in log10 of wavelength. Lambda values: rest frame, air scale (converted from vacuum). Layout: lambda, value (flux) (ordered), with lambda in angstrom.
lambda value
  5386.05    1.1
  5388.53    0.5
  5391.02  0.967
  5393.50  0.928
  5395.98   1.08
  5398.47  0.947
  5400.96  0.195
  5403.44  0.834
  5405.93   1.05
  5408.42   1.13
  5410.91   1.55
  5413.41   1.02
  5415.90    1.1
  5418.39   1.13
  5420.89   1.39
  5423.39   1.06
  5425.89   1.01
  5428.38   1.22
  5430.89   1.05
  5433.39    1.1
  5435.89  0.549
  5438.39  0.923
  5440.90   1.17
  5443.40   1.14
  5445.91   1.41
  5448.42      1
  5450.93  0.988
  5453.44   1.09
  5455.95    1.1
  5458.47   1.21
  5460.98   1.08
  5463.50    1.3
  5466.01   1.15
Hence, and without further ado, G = 3.70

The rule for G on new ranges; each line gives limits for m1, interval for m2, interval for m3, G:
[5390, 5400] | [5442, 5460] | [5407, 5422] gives 4.04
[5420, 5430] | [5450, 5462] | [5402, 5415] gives 4.15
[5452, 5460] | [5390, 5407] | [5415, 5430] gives 3.68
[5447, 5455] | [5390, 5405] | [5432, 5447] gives 3.58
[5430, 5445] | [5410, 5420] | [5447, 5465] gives 4.02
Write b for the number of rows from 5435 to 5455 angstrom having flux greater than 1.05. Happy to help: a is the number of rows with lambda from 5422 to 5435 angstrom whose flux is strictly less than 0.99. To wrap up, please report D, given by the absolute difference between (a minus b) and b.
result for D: 8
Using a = 0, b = 4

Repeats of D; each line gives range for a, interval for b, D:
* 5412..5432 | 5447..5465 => 10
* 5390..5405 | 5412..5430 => 5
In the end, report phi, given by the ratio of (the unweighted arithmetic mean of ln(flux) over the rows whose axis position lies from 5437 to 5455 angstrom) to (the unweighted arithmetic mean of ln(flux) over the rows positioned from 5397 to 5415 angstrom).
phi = -0.5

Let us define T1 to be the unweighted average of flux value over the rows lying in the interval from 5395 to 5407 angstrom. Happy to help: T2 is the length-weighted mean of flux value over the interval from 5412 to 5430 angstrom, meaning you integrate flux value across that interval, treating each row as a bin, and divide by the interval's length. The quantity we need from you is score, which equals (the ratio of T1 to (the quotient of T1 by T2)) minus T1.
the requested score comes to 0.3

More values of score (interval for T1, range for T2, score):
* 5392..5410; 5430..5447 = 0.2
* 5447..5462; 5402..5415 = 0.0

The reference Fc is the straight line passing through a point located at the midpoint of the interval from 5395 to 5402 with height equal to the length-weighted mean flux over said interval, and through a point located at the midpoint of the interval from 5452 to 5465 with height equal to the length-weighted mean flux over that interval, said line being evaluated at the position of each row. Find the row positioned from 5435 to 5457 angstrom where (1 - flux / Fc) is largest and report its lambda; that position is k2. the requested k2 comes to 5435.89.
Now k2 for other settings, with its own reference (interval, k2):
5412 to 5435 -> 5425.89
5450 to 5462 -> 5450.93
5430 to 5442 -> 5435.89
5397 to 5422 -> 5400.96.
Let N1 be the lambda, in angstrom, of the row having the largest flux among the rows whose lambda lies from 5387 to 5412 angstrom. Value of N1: 5410.91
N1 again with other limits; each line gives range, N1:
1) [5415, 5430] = 5420.89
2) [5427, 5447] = 5445.91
